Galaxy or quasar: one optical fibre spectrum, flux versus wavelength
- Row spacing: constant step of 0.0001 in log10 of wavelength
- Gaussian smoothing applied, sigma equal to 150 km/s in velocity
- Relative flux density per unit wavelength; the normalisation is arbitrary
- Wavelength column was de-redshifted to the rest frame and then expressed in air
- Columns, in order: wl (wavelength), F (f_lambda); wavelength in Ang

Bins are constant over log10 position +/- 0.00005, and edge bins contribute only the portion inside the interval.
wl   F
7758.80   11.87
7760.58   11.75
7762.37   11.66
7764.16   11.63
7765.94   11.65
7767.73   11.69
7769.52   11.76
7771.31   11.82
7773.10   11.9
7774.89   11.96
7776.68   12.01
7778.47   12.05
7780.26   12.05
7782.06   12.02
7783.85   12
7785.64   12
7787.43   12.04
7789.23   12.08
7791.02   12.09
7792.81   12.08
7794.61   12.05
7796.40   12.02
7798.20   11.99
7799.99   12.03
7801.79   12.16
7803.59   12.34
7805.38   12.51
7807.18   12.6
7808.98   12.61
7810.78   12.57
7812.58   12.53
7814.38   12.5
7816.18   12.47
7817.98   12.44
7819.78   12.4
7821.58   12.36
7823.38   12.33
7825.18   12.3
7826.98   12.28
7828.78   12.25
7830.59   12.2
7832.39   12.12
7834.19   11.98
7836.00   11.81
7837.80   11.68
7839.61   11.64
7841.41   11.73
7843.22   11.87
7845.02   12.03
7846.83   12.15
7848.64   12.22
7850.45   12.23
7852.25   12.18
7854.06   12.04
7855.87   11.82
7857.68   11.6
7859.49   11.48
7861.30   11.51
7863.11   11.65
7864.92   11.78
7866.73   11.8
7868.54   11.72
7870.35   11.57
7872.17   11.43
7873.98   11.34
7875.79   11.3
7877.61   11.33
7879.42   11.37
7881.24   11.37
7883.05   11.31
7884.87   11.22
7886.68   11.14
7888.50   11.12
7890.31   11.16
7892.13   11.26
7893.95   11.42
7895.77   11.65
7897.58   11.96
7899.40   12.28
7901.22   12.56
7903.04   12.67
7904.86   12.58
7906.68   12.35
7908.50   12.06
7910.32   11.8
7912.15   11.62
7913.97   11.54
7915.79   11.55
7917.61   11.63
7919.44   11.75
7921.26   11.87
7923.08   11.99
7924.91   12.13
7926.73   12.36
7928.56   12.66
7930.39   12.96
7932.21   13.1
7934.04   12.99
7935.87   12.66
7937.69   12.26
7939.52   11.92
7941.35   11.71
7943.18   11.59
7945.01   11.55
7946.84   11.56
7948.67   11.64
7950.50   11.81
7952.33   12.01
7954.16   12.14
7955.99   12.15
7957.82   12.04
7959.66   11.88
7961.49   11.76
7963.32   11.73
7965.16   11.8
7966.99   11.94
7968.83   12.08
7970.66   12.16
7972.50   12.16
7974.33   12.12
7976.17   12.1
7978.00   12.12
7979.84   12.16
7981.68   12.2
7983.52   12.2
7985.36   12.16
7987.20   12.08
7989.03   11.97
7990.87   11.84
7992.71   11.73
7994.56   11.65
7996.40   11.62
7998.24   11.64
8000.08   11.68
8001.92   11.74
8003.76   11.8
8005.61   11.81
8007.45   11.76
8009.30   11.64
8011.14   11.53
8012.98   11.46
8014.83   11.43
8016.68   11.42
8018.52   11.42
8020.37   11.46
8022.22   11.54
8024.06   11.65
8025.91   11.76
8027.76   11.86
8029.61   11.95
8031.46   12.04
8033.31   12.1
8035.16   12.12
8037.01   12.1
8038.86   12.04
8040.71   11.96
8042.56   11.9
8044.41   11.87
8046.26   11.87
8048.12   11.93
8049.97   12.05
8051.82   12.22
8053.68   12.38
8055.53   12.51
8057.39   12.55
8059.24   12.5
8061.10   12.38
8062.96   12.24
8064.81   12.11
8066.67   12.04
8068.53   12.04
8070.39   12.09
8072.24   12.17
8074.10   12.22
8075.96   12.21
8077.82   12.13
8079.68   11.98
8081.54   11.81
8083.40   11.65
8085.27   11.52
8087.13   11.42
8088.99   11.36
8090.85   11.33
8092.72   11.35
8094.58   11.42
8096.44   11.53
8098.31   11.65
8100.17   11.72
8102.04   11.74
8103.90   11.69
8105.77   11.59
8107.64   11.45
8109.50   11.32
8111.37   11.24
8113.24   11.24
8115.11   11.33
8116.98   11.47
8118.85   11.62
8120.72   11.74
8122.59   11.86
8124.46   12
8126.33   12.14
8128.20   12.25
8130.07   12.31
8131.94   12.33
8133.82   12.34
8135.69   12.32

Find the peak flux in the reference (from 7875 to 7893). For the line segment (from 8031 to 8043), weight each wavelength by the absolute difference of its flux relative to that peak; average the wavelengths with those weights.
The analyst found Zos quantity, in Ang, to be 8036.7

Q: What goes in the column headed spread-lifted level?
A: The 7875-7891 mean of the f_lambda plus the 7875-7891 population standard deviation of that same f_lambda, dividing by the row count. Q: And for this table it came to 11.35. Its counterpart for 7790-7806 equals 12.30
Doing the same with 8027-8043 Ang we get 12.10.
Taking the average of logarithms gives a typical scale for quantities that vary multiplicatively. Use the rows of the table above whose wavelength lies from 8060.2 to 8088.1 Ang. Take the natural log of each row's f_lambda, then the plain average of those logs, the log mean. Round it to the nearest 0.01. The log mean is 2.48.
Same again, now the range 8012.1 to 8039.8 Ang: 2.46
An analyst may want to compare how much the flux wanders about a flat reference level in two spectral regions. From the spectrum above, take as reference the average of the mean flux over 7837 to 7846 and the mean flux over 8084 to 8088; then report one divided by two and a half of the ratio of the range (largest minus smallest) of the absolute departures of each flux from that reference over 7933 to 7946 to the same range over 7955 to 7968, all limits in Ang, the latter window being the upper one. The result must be 1.3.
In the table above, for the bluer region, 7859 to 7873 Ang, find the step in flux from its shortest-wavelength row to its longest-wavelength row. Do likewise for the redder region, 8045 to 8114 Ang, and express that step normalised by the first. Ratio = 12.6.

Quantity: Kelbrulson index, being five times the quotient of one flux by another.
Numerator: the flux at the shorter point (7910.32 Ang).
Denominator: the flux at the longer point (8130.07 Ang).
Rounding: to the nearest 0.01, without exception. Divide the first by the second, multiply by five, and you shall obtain 4.79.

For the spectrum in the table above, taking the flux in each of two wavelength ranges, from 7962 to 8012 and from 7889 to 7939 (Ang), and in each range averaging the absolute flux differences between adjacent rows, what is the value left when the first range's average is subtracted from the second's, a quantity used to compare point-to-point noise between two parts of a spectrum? 0.13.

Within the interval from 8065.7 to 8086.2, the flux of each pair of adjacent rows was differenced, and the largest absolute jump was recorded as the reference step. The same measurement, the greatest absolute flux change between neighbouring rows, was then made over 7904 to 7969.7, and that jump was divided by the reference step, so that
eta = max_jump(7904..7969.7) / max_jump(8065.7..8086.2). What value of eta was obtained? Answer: 2.4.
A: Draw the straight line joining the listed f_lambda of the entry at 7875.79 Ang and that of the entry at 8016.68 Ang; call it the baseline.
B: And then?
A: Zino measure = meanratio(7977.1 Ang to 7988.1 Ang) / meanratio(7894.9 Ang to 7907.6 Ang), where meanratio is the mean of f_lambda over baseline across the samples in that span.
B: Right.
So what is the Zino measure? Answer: 0.98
